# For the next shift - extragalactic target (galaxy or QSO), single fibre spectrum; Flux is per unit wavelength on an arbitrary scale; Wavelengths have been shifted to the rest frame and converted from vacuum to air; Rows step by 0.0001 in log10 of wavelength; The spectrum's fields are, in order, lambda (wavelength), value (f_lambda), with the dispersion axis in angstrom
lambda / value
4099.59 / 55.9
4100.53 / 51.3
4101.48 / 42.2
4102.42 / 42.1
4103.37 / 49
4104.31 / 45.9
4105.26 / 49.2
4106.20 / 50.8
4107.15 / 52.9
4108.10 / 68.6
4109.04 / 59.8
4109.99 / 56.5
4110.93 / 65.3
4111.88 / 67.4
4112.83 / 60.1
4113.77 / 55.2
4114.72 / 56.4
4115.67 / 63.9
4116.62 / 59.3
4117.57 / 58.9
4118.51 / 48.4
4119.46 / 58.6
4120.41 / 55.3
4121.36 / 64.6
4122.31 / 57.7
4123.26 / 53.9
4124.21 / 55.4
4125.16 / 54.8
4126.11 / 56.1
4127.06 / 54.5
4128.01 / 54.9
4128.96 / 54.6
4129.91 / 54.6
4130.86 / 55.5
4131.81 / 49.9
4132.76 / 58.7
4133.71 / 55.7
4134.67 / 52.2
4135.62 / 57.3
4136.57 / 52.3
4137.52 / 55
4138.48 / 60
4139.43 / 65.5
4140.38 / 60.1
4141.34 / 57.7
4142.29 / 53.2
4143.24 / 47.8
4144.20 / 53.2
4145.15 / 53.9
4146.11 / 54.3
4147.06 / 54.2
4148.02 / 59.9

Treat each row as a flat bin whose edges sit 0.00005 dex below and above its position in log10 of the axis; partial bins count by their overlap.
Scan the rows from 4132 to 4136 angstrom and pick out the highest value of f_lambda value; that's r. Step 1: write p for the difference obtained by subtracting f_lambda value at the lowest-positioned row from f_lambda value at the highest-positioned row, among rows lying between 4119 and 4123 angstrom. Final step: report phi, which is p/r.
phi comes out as -0.02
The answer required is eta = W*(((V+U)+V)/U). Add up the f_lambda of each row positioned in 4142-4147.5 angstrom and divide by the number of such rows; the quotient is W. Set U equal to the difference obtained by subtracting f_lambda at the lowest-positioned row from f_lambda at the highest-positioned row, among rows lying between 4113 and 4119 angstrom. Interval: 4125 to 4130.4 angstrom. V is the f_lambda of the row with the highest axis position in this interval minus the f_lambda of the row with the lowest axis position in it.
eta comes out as 56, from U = -6.8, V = 0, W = 53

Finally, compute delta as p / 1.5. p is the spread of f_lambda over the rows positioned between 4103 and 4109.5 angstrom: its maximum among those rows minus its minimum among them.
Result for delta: 15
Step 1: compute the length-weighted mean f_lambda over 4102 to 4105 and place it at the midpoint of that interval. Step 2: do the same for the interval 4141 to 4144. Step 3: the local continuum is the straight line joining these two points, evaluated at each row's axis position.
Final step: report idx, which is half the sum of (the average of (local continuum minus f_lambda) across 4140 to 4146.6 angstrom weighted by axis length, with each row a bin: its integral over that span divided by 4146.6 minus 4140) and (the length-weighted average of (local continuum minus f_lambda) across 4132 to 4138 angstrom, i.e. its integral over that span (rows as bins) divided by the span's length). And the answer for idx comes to -2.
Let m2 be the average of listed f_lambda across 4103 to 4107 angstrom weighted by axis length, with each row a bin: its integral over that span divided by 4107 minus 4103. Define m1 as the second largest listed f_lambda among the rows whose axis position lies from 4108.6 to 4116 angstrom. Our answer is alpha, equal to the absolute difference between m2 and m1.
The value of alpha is 16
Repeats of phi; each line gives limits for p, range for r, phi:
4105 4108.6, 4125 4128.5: 0.35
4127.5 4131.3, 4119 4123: 0.01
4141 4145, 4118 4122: -0.07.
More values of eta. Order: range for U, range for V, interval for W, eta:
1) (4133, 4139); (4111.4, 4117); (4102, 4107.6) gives -134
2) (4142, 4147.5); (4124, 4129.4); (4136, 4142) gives -35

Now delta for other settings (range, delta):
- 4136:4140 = 9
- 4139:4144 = 12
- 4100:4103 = 6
